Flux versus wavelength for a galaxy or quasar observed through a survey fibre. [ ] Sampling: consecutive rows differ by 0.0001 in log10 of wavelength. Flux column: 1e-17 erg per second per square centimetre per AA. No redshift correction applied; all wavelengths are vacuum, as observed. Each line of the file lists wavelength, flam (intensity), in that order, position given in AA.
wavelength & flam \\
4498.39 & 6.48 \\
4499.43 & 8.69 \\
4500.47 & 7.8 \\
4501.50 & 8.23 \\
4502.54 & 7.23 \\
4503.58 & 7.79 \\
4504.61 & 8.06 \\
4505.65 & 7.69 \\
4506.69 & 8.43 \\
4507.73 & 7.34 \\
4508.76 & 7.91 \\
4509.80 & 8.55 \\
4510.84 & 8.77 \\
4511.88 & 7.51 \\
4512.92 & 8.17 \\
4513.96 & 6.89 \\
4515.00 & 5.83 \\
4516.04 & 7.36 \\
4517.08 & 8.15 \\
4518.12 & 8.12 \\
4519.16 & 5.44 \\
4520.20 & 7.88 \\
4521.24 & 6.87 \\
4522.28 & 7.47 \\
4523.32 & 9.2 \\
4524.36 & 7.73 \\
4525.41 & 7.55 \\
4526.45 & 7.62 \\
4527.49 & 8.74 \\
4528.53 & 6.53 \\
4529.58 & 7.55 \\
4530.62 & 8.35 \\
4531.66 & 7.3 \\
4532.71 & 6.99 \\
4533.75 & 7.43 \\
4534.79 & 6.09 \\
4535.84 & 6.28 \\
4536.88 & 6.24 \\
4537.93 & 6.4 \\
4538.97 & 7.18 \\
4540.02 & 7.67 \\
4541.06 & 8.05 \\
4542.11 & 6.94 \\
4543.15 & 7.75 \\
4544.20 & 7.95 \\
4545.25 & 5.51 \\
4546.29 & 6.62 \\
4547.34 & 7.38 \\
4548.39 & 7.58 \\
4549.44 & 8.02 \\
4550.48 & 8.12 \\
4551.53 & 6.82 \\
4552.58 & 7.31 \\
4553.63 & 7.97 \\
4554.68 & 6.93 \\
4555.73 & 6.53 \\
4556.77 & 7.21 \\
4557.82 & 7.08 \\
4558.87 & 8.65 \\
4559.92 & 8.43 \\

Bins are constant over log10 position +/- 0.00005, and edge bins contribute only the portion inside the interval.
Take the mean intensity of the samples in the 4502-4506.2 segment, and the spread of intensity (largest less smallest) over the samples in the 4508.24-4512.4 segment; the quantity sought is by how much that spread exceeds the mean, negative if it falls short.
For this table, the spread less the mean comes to -6.43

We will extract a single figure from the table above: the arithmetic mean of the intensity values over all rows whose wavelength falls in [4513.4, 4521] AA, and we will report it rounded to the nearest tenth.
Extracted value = 7.1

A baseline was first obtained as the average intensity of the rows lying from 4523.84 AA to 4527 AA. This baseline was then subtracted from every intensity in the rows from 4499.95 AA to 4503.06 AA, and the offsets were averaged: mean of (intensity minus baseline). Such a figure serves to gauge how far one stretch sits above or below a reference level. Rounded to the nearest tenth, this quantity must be 0.1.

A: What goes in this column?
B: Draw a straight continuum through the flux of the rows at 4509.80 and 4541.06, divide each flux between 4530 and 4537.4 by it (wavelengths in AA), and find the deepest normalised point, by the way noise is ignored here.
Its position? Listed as 4534.79 AA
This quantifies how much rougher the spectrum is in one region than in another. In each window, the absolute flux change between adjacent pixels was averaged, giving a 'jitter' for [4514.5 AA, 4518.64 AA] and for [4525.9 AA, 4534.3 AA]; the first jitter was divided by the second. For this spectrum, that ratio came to 0.8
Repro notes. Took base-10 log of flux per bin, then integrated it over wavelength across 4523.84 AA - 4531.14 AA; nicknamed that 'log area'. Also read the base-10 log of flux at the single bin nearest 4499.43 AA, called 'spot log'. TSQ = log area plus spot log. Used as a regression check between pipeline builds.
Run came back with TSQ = 7.41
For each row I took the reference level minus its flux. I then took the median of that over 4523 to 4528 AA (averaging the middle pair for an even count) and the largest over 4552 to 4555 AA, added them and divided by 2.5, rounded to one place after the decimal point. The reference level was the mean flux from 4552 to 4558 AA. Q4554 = -0.1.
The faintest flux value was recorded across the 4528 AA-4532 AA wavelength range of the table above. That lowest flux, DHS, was 6.53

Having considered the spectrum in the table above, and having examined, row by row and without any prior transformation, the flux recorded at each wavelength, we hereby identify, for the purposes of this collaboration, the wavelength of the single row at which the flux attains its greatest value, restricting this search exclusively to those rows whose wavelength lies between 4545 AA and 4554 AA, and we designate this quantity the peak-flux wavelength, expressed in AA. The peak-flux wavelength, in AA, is 4550.48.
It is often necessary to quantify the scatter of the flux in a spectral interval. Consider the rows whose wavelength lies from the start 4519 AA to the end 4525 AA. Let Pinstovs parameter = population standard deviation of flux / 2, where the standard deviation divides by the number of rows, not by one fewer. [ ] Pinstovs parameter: 0.57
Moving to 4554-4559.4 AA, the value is 0.36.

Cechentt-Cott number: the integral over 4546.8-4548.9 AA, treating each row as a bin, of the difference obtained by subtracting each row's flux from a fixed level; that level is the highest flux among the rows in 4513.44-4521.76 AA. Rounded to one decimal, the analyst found 1.4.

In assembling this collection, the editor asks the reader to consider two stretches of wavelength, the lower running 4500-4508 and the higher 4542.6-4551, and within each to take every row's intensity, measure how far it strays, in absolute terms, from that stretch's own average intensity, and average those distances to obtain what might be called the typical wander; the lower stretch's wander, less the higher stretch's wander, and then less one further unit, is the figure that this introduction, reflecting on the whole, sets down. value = -1.34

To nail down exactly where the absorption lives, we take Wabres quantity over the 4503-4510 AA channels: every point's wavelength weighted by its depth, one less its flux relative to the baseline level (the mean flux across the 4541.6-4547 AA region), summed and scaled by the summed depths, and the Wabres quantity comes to 4506.9 AA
